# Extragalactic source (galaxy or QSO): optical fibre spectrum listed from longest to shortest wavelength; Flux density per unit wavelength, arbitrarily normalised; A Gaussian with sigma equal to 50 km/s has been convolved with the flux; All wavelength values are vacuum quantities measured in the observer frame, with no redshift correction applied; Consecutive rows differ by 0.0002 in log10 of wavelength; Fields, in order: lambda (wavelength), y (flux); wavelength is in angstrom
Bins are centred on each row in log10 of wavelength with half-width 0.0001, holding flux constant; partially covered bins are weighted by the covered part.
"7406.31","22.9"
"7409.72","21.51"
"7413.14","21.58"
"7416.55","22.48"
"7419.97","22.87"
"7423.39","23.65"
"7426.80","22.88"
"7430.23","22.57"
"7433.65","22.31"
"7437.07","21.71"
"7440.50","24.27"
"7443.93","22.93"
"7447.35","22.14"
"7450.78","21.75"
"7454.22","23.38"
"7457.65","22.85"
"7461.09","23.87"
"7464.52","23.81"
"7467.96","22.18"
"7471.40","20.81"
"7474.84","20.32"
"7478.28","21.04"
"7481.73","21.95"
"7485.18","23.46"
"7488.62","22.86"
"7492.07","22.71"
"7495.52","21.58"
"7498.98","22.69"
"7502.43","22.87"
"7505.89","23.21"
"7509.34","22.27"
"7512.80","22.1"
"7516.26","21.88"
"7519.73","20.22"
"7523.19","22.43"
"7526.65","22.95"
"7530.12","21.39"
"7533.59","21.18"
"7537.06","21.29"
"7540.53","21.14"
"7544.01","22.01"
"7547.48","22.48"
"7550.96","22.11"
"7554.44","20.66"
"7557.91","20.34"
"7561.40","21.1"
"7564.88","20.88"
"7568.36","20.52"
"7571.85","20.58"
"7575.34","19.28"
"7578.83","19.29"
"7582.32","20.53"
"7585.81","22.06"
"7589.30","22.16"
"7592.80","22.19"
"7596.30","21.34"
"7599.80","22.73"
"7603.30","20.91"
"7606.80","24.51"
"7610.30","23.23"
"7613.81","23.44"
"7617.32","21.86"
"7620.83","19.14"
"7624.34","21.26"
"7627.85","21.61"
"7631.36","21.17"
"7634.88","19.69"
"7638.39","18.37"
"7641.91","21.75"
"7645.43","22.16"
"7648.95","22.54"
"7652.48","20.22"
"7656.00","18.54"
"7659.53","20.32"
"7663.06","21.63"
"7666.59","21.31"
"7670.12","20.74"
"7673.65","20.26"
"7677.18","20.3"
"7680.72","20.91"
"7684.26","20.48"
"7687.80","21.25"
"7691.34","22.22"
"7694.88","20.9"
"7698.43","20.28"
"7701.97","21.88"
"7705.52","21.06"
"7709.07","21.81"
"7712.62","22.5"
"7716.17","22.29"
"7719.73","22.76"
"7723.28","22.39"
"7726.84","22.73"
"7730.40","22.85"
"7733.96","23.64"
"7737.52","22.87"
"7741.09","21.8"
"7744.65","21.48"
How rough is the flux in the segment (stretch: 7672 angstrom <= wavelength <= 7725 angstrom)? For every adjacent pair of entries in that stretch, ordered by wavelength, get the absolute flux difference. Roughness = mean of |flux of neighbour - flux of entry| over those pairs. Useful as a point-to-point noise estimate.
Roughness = 0.69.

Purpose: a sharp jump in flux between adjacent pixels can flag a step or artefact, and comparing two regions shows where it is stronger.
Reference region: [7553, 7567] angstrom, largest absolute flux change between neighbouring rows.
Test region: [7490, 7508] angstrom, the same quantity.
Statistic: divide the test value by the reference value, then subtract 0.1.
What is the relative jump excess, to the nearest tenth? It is 1.4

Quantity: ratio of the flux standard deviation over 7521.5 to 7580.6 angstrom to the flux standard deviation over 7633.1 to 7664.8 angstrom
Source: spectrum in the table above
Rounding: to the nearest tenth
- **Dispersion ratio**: 0.7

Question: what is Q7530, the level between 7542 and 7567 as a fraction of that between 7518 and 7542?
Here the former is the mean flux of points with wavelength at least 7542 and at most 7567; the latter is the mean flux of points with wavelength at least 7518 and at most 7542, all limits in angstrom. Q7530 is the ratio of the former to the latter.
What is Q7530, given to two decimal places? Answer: 0.99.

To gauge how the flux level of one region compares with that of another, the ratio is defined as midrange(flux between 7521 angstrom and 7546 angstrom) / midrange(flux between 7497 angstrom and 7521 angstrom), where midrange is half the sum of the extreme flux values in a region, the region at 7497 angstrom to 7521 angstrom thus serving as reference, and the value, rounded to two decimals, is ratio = 1.02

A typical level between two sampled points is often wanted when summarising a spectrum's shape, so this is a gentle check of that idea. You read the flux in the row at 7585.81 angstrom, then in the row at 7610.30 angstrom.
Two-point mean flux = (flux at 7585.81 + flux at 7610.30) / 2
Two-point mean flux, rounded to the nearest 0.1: 22.6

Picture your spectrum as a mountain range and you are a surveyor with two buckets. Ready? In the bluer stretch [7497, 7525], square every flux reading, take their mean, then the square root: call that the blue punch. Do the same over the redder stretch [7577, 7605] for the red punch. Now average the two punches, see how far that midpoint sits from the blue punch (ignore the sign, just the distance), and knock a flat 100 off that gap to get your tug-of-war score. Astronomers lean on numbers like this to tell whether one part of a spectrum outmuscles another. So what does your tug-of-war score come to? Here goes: -99.60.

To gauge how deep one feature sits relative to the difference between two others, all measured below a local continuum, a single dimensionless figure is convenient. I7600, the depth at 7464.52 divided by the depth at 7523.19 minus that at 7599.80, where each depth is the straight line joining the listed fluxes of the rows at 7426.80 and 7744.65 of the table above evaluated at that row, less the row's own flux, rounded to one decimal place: -1.7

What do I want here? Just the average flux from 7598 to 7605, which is 21.8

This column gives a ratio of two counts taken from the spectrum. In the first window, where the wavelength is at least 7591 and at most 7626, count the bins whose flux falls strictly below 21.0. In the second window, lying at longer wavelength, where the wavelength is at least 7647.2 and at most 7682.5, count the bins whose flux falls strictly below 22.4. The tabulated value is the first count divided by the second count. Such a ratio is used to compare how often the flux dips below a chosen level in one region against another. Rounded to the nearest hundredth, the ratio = 0.22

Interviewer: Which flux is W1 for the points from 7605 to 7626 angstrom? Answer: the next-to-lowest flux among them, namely 21.26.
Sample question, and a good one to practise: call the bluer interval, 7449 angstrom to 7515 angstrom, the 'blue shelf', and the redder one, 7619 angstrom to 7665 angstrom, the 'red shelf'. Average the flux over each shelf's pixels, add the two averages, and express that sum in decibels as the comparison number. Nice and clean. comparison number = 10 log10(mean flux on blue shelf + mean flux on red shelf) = 16.3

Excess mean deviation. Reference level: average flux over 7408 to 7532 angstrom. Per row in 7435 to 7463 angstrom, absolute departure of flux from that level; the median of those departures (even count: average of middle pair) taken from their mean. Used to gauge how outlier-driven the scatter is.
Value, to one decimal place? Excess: 0.2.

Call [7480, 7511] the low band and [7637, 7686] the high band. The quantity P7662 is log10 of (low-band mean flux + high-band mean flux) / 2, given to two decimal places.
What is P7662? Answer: 1.34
